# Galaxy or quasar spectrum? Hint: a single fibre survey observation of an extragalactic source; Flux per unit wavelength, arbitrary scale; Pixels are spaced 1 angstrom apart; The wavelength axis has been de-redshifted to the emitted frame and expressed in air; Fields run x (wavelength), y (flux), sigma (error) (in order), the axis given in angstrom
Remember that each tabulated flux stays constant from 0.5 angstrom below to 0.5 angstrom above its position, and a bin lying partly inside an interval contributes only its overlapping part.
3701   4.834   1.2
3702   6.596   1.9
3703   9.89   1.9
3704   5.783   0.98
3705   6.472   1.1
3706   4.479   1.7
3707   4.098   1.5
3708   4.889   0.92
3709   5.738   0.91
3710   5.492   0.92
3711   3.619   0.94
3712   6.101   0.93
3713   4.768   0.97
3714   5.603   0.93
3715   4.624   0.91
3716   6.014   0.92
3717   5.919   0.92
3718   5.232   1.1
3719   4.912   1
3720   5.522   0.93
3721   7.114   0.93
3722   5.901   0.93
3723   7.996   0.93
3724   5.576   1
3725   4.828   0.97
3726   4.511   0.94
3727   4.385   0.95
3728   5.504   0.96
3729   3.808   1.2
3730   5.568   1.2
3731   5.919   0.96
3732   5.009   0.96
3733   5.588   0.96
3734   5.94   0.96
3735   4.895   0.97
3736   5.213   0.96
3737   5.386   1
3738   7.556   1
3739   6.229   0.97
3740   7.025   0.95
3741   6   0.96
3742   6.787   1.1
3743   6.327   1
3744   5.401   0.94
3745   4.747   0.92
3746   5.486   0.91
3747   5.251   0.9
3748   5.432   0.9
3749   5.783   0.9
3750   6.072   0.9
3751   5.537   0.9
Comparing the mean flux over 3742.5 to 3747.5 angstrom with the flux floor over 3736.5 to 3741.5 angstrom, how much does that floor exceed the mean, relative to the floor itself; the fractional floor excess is 0.0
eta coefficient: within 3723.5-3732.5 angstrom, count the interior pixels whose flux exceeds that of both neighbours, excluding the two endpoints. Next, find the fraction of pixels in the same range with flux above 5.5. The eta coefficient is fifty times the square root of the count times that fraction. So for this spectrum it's 47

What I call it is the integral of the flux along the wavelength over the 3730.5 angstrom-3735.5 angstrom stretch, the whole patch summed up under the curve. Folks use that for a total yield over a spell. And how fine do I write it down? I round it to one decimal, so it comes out 27.4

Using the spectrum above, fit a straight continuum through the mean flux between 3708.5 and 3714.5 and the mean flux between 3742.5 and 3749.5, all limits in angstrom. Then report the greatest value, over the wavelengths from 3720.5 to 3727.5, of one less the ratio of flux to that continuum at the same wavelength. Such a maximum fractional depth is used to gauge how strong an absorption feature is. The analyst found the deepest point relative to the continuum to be 0.18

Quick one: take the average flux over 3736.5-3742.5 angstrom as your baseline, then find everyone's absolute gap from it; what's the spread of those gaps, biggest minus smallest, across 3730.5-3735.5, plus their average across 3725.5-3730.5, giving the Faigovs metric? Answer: 2.8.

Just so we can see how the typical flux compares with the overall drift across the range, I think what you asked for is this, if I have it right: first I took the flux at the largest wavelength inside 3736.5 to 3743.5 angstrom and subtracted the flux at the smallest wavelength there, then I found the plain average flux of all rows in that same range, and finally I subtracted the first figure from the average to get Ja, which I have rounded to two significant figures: 5.5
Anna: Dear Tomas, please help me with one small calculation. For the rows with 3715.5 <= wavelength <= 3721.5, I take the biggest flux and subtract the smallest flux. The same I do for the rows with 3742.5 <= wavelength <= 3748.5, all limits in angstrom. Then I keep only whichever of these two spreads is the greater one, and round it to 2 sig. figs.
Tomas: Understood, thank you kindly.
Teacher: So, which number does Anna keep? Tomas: 2.2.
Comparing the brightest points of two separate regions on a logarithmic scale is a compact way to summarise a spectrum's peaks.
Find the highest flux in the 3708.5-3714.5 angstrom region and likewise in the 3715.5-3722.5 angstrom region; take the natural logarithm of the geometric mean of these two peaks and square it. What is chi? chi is 3.55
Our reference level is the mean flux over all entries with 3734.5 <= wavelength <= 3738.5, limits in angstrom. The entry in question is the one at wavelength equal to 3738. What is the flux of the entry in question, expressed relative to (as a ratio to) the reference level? 1.31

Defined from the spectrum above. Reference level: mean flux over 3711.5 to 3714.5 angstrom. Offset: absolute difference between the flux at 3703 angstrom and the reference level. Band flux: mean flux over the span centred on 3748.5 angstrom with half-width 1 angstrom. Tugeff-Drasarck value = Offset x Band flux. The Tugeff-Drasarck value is 25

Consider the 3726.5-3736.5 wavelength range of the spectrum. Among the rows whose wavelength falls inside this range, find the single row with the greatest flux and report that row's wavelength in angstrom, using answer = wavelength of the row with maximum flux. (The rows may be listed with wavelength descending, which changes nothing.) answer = 3734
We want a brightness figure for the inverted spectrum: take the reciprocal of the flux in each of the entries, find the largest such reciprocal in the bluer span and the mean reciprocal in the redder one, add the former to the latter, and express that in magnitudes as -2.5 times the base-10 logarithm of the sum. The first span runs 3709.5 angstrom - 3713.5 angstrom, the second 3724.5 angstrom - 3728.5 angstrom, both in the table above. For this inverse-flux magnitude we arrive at 0.78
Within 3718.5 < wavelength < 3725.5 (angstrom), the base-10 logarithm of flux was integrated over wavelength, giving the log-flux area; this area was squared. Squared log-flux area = 29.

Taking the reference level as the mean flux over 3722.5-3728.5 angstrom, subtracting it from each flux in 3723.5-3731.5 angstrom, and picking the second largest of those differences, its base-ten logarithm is -1.0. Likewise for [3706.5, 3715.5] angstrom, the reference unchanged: -0.6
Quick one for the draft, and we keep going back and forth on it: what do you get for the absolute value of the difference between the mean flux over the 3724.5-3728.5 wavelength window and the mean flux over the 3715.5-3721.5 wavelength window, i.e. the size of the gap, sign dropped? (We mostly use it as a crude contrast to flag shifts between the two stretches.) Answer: 1.0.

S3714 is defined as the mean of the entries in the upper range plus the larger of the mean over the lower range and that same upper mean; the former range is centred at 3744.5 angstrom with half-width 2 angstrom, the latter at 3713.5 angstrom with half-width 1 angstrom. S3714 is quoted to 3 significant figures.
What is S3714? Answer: 11.0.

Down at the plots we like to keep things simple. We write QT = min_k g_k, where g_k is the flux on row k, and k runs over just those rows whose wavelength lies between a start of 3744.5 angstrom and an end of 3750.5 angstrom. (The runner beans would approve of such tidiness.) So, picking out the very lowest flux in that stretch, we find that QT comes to 4.747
